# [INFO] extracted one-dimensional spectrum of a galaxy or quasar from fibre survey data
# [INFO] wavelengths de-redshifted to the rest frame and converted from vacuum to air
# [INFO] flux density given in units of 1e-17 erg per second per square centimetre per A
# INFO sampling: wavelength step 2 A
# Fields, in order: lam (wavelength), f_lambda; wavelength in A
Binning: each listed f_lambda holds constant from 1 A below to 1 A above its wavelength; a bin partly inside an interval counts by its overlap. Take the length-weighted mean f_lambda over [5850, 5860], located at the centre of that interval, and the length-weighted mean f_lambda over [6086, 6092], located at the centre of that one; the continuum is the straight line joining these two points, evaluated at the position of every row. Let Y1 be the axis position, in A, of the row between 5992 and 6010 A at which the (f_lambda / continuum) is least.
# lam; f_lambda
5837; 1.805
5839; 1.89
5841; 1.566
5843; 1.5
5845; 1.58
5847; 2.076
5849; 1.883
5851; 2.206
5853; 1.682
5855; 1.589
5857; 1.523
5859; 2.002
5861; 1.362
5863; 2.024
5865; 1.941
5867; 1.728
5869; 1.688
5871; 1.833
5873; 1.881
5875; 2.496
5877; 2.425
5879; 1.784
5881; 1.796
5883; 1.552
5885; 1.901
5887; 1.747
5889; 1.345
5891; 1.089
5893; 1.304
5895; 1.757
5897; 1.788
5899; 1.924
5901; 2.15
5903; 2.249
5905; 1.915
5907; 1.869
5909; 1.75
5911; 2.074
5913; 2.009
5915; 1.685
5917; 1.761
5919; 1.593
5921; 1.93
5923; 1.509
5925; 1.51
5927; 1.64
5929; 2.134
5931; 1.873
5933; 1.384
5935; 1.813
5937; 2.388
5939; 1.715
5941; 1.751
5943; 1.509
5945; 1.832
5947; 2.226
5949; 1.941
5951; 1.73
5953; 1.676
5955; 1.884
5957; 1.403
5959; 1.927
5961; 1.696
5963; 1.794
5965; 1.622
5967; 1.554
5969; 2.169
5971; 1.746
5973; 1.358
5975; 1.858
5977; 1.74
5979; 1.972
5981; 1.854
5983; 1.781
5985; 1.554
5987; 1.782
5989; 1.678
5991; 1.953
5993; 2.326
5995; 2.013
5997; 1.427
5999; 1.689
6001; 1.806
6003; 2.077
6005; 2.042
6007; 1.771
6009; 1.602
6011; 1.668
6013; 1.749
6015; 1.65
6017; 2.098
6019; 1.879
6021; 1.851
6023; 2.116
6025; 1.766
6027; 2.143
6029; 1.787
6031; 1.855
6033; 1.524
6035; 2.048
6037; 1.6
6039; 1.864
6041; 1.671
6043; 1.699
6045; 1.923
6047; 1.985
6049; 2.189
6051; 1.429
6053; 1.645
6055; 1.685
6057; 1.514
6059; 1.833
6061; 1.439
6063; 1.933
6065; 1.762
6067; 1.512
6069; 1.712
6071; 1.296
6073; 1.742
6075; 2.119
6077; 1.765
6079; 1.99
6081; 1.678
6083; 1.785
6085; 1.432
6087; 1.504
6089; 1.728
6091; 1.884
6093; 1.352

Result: 5997 A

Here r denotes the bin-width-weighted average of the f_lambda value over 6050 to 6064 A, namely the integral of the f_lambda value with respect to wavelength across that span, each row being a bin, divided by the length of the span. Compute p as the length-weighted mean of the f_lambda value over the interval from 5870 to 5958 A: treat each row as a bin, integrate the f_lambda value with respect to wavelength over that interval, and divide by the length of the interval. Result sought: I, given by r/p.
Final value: 0.91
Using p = 1.81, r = 1.640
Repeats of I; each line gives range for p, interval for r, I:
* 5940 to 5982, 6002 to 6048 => 1.04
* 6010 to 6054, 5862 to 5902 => 0.99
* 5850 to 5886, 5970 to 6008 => 0.98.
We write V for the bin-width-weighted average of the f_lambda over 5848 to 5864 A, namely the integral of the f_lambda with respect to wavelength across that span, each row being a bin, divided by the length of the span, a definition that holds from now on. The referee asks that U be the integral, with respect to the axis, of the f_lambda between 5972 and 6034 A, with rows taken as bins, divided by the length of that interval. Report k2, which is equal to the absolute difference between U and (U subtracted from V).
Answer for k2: 1.85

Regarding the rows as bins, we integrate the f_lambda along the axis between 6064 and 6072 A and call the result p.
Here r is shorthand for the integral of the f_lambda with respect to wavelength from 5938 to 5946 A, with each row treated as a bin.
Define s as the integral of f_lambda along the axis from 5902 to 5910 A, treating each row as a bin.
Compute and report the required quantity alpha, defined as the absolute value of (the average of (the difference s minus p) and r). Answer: 8.3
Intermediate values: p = 12.6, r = 13.6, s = 15.6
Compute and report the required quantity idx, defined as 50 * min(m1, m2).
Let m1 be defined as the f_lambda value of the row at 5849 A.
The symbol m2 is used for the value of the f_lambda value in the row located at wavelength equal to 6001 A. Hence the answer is 90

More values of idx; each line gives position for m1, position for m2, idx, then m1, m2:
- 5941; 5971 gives 87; 1.751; 1.746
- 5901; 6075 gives 106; 2.15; 2.119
